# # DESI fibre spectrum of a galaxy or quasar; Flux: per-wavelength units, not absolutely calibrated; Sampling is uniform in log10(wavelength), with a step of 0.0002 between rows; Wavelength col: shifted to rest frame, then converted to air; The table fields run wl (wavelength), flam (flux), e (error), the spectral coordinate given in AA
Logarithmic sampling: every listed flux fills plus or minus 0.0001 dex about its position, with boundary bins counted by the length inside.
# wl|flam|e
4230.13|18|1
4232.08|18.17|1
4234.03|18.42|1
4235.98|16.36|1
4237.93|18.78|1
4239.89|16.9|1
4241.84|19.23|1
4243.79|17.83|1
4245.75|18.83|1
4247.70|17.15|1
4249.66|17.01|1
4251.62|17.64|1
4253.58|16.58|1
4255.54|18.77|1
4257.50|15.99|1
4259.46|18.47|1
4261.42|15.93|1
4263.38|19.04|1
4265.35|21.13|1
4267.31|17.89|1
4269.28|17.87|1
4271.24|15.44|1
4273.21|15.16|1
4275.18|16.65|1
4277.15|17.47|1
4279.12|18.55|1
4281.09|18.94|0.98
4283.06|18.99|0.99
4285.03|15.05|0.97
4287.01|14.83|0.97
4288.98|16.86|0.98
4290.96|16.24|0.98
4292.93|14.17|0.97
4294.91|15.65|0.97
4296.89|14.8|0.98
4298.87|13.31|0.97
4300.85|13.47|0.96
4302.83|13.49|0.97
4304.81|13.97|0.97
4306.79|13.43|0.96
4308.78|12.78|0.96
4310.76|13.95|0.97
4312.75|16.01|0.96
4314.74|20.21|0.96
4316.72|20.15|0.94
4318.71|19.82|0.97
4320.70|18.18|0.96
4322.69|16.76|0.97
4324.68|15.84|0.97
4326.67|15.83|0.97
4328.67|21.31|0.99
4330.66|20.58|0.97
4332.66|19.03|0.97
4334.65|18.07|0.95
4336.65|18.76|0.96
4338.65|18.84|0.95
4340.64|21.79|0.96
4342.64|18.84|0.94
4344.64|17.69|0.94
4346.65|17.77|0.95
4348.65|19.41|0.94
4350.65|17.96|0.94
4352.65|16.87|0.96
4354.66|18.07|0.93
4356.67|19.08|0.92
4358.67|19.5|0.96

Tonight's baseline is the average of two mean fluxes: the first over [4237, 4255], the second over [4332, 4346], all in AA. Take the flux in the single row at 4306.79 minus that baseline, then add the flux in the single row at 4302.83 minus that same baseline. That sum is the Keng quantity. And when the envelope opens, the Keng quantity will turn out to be -10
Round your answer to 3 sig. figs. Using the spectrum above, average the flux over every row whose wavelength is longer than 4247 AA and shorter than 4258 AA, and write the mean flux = 17.2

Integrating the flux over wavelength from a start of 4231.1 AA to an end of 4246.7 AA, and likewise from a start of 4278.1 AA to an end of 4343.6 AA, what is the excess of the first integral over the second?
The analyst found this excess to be -827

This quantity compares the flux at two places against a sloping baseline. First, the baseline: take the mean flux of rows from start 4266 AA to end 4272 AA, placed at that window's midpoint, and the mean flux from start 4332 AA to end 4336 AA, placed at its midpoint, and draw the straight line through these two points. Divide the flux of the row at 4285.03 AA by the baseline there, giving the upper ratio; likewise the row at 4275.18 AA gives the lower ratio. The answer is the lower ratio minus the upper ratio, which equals 0.10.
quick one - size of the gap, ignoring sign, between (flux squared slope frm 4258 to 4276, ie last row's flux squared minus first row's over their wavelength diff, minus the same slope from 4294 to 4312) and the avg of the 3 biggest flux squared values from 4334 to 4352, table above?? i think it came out 403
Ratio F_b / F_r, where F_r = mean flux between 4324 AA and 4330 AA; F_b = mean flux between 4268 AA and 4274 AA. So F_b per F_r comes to 0.91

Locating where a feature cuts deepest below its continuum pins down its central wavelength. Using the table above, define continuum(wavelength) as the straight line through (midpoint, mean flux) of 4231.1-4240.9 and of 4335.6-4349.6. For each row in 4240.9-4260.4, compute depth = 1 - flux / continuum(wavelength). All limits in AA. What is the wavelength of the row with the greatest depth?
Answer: 4257.50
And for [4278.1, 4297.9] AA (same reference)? 4292.93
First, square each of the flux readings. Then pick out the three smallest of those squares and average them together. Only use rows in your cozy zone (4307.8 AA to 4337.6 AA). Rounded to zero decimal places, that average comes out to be 203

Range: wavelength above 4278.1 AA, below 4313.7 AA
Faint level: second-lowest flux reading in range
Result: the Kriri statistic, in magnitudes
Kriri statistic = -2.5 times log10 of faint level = -2.810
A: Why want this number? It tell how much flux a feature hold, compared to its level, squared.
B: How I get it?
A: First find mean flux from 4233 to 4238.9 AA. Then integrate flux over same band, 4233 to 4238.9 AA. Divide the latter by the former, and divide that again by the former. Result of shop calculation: 0.33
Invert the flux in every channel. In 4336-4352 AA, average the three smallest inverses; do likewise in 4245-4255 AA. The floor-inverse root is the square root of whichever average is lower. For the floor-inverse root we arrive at 0.224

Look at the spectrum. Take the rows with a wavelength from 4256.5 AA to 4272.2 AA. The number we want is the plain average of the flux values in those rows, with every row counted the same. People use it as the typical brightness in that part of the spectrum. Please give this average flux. 17.7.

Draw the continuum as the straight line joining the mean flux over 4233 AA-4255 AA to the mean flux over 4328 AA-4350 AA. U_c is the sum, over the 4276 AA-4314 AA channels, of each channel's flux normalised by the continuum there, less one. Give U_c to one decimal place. -3.2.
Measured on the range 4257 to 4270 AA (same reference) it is 0.0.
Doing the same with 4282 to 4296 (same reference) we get -0.9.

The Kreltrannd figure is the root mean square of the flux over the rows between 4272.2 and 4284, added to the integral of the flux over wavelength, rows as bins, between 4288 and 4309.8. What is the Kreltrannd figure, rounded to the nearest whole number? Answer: 331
